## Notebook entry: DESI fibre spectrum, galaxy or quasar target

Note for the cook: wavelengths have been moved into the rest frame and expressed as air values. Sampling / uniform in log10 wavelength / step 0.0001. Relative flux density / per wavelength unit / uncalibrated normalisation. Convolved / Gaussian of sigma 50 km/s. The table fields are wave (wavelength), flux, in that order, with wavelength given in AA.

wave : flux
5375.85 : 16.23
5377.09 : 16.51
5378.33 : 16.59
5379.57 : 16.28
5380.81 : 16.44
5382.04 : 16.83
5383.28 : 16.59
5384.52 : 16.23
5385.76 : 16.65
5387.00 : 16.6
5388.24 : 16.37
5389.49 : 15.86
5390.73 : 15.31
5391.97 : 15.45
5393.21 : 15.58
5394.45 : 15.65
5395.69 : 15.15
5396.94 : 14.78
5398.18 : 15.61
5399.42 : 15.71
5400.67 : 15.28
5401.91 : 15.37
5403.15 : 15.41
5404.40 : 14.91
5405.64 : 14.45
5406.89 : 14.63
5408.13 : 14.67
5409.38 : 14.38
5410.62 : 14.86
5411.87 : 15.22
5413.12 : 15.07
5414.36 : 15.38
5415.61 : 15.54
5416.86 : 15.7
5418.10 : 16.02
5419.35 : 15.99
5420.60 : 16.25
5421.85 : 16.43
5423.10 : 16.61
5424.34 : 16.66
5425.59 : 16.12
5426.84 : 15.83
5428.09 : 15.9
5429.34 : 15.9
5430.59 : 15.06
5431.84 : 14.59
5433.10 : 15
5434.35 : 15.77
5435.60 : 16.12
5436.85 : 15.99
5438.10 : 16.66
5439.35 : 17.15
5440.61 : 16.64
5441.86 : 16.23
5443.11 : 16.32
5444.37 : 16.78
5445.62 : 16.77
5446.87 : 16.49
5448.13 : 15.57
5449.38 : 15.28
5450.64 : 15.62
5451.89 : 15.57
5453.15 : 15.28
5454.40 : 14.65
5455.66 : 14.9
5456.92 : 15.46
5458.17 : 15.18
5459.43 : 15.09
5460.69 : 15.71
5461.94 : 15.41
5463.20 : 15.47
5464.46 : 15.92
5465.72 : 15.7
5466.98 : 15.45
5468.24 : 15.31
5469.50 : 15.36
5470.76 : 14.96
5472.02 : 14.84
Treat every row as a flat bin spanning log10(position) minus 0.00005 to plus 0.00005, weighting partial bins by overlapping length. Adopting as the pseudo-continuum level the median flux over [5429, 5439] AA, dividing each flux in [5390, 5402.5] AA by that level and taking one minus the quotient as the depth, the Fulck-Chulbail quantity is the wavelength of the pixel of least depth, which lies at 5399.42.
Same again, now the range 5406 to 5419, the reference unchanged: 5418.10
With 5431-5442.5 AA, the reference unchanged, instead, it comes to 5439.35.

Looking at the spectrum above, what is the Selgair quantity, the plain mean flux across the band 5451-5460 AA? 15.2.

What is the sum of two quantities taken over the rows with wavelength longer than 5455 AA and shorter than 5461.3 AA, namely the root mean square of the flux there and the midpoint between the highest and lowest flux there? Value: 30.6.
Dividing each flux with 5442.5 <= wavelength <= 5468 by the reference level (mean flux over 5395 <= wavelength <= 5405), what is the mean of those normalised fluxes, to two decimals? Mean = 1.02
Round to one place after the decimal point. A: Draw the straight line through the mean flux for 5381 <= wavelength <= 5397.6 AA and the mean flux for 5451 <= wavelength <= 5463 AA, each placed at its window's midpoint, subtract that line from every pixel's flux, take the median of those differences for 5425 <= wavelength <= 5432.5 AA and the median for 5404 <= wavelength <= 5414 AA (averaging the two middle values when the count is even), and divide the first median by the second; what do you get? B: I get -0.3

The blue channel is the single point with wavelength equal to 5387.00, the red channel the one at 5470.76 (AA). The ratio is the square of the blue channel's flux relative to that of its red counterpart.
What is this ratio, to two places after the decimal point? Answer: 1.23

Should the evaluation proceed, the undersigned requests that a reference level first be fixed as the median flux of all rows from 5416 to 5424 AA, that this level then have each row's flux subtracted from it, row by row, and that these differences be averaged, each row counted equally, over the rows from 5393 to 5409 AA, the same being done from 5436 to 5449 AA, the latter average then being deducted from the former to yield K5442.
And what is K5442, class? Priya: 1.3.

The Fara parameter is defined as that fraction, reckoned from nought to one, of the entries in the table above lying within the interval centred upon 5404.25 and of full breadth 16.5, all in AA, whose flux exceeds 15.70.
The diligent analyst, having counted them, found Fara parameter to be 0.08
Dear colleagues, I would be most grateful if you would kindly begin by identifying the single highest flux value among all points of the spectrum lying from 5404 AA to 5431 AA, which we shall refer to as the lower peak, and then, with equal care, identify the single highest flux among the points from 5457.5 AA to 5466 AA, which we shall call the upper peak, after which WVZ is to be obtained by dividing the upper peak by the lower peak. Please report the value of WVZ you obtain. 0.96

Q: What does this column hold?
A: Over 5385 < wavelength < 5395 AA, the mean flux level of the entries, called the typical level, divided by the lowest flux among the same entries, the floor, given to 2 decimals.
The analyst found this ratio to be 1.04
